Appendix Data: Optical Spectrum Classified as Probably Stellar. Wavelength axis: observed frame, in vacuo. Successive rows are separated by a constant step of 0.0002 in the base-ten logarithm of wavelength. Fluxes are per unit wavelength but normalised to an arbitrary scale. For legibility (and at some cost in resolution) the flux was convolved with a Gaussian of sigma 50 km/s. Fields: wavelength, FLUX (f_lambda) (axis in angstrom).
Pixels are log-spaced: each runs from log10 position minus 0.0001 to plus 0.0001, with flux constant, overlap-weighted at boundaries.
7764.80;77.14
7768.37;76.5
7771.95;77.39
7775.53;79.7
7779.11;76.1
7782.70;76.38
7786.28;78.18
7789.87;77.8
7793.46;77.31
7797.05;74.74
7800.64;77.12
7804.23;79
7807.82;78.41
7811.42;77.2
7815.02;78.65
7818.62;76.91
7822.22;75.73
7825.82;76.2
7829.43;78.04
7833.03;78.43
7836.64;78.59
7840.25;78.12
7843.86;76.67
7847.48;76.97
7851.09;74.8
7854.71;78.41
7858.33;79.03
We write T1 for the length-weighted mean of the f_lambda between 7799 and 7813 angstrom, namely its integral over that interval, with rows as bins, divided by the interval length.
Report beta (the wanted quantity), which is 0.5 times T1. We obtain 39.0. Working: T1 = 78.0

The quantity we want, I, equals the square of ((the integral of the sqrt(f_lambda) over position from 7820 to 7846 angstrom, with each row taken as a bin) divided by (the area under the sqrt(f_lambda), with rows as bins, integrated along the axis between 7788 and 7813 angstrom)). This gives 1.082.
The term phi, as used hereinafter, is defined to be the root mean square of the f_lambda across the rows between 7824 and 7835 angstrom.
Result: 77.6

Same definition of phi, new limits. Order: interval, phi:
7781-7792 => 77.5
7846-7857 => 76.7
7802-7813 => 78.2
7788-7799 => 76.6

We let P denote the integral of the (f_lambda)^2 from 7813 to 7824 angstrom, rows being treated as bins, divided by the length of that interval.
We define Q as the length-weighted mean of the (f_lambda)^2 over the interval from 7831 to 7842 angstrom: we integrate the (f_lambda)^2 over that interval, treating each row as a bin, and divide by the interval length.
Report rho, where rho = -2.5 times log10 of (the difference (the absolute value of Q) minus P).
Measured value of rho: -5.7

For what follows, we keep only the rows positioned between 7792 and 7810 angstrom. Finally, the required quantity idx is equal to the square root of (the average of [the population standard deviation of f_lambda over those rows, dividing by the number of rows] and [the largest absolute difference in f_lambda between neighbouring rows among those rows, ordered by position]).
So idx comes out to 1.42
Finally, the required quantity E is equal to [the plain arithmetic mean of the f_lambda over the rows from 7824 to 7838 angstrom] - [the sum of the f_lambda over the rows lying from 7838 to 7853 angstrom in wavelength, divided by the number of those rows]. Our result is 1.2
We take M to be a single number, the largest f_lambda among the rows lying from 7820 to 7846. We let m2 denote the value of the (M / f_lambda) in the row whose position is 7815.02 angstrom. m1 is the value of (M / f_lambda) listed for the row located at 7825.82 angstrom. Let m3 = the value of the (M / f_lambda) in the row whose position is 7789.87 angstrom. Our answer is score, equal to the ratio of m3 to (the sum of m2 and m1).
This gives 0.497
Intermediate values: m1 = 1.03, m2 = 1.00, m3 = 1.01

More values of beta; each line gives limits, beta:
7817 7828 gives 38.2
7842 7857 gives 38.4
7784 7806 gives 38.7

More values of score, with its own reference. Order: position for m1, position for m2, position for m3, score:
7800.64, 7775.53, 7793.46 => 0.507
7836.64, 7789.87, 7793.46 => 0.506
